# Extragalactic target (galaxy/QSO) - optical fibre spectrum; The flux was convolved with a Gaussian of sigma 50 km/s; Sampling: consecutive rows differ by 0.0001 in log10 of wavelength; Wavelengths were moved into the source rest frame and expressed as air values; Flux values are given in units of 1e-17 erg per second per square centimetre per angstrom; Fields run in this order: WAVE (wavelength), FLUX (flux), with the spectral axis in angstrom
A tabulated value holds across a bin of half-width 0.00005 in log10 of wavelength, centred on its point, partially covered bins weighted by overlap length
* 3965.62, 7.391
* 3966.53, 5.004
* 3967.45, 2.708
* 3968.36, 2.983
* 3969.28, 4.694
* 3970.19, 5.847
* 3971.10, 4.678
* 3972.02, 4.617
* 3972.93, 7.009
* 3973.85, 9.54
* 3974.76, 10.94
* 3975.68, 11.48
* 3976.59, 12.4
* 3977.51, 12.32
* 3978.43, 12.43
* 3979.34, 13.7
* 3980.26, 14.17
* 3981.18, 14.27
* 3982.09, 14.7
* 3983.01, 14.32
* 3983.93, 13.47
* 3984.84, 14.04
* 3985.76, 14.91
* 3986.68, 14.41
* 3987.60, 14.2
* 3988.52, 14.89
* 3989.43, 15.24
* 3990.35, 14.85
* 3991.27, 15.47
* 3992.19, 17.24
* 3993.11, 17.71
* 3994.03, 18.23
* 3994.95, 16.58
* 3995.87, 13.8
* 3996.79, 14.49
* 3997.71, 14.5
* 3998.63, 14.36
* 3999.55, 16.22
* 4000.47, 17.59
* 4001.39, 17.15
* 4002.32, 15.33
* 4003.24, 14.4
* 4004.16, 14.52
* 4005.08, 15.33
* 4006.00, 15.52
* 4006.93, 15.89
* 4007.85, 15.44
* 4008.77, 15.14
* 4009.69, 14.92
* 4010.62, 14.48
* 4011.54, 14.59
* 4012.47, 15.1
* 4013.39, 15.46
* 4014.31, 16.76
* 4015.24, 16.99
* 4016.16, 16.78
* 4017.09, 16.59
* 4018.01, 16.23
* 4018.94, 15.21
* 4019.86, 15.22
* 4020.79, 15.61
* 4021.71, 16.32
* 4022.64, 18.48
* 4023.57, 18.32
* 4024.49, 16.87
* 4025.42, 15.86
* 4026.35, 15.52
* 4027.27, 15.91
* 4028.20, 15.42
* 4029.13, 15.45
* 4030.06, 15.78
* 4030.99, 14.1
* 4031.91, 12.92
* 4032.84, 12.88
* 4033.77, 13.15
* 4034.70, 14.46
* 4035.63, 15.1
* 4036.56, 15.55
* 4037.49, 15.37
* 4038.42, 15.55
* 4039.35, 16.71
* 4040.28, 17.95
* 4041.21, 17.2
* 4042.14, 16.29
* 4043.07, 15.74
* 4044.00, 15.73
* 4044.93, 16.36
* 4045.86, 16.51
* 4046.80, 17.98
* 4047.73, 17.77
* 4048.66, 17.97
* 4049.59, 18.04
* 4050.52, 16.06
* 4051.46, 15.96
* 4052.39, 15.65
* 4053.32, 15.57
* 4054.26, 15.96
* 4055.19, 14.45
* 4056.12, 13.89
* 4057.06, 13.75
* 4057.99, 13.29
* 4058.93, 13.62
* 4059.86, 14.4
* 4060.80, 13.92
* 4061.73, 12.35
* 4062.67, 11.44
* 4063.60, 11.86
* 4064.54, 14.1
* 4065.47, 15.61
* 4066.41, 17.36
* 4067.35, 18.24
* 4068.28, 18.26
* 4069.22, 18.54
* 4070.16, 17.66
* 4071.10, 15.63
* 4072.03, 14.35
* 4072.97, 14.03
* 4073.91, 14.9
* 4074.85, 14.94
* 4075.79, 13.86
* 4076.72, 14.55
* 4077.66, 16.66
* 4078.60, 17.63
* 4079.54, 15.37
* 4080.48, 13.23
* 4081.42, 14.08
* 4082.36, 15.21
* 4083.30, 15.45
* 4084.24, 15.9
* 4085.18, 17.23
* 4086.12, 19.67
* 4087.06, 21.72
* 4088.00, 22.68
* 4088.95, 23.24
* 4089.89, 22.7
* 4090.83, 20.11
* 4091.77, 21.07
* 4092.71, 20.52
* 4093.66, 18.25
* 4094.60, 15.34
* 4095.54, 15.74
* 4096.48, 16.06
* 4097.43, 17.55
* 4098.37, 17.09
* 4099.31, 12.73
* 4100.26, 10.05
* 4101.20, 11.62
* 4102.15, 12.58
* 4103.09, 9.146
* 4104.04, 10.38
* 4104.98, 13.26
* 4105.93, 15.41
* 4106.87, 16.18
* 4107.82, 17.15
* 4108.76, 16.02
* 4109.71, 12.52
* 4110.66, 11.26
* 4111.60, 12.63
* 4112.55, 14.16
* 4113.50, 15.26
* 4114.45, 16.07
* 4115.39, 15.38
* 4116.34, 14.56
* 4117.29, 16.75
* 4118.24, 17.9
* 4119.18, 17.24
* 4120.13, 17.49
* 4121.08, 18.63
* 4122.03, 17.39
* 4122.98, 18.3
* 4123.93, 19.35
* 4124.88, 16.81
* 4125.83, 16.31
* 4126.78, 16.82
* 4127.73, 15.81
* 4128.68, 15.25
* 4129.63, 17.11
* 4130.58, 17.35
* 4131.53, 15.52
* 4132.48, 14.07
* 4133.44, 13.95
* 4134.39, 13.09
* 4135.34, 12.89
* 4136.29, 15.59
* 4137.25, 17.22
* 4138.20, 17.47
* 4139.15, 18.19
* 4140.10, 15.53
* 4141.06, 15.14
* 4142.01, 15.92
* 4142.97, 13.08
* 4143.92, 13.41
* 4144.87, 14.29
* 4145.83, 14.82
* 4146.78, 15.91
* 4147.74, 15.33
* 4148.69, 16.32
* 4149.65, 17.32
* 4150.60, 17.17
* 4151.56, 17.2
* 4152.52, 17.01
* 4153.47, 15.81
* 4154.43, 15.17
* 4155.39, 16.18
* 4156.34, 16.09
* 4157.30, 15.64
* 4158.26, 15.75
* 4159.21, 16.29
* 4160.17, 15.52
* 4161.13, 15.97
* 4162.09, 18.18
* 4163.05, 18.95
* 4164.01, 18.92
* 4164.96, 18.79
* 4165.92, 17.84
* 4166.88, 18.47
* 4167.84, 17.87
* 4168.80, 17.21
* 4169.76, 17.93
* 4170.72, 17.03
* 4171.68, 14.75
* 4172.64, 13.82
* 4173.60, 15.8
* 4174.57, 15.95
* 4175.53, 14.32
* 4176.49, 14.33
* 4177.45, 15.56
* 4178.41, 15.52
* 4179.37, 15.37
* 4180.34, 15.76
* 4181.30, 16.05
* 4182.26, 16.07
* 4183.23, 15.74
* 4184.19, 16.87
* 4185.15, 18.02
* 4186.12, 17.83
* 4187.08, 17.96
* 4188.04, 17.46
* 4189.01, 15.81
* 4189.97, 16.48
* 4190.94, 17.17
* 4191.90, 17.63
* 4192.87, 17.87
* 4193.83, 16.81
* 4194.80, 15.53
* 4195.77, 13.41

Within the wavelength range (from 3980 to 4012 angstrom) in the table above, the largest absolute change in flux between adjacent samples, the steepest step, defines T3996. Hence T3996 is 2.8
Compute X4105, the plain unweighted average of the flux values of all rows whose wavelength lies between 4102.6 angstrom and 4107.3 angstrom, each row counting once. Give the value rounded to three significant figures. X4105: 12.9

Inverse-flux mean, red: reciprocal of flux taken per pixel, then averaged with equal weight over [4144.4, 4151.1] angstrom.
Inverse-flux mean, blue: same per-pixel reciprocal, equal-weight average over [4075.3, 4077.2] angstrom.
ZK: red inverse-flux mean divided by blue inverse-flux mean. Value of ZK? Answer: 0.90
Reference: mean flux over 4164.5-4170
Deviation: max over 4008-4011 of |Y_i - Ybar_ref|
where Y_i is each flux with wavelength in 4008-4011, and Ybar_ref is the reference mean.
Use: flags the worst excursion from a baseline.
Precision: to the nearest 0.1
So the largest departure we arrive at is 3.5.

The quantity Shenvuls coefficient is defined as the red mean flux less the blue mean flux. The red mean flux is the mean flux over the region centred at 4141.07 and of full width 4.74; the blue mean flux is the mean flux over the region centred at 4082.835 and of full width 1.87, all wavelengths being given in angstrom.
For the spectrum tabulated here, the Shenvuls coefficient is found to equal 0.2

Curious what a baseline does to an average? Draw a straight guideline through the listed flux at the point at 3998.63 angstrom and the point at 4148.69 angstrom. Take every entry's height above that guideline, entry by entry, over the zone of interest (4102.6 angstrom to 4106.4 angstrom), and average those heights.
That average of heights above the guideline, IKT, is -3.7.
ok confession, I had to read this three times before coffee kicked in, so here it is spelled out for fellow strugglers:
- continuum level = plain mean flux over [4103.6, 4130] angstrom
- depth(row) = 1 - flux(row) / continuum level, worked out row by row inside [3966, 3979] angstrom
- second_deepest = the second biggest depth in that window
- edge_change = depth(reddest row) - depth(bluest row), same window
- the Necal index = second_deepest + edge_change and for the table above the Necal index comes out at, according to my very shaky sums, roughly 0.340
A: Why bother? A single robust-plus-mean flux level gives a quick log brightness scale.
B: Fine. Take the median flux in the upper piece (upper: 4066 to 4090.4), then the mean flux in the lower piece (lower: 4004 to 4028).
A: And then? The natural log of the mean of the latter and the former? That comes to 2.778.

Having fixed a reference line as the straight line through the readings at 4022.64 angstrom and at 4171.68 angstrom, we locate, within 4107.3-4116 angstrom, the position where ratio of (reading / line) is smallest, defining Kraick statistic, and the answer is 4110.66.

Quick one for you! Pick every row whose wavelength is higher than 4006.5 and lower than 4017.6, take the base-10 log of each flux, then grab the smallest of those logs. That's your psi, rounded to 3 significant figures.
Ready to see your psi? 1.16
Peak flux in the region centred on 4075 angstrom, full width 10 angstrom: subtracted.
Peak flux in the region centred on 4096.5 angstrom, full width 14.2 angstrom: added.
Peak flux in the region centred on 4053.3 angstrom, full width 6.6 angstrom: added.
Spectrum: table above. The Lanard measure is 21.1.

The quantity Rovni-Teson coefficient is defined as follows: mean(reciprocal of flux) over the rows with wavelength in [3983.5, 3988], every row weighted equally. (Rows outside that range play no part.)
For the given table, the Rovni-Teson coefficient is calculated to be 0.0705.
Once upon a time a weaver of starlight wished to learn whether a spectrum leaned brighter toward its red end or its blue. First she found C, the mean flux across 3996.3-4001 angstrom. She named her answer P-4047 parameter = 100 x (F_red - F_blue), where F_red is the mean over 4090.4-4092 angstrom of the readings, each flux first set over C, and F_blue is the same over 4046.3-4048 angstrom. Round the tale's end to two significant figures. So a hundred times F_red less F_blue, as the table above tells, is 18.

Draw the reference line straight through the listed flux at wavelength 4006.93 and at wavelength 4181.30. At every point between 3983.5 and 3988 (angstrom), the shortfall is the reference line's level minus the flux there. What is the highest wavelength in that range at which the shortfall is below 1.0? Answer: 3985.76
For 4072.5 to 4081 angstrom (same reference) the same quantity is 4079.54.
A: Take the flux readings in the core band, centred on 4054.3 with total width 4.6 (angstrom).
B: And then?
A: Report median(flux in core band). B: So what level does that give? 15.6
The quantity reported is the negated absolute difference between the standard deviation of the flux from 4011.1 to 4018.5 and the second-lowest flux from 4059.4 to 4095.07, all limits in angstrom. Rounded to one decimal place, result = -11.0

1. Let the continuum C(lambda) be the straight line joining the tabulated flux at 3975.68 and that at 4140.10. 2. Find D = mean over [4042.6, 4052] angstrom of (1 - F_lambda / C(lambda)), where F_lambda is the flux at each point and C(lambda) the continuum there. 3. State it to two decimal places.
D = -0.27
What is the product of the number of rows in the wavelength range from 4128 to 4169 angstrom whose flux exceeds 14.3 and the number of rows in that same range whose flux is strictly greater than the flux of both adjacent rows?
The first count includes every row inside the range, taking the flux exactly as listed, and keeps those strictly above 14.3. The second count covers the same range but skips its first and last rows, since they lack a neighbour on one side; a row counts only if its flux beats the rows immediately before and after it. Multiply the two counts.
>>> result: 360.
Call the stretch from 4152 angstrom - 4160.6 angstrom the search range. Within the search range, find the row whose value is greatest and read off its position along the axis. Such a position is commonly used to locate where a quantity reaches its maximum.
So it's 4152.52 angstrom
